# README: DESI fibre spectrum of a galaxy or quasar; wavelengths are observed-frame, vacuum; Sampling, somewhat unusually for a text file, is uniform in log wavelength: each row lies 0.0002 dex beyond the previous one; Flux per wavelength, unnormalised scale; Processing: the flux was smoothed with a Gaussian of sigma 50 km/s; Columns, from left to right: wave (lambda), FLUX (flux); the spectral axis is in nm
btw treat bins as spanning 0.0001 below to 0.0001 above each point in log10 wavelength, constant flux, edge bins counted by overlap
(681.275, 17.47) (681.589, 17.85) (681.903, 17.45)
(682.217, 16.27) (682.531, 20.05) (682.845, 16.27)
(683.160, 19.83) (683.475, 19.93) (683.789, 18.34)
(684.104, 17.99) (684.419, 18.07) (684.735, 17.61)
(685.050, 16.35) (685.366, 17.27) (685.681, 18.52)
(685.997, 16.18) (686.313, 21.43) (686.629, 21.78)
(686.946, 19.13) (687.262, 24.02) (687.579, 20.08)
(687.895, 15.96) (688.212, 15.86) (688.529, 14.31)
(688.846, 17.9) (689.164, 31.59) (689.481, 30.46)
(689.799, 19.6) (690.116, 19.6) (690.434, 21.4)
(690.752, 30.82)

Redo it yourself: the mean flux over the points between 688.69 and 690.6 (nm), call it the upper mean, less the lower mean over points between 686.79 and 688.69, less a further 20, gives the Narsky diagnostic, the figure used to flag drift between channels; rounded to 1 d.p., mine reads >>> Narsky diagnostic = -14.8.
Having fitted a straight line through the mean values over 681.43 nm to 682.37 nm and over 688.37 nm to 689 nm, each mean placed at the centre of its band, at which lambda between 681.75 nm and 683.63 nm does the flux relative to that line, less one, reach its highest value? 683.475 nm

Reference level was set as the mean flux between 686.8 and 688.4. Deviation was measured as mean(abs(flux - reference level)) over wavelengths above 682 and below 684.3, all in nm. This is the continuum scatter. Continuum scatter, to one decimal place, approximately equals 1.4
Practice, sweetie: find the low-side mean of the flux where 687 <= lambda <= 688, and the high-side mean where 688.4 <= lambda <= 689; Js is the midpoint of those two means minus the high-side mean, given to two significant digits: 2.0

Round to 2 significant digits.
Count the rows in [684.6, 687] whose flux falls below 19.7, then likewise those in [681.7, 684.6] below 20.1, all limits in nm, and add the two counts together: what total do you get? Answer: 15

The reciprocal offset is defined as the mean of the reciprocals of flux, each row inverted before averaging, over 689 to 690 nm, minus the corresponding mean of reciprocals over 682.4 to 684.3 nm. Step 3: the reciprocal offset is -0.015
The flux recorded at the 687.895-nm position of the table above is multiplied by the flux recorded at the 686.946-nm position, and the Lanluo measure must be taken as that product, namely 305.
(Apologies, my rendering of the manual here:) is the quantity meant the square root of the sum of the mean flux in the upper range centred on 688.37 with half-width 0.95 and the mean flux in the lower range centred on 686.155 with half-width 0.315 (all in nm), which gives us 6.17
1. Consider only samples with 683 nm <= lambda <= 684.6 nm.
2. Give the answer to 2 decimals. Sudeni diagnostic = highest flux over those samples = 19.93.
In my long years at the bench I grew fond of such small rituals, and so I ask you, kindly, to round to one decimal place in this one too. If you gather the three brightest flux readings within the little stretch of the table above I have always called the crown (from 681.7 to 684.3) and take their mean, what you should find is 19.9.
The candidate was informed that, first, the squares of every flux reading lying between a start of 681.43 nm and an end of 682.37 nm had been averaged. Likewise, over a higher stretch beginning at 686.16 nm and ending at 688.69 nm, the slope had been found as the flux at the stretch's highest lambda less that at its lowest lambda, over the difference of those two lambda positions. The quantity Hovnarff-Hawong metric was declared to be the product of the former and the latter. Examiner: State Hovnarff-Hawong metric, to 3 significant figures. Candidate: -951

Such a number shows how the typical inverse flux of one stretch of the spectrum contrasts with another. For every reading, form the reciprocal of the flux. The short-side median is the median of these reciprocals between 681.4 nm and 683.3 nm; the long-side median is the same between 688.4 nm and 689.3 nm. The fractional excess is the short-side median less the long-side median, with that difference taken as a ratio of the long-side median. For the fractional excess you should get 0.01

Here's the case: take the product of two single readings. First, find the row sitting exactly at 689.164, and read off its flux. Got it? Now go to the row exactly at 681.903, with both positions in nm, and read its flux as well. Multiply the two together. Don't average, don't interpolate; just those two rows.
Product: 551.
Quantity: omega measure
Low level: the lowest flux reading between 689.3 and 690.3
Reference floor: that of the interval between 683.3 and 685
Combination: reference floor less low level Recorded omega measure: -2.0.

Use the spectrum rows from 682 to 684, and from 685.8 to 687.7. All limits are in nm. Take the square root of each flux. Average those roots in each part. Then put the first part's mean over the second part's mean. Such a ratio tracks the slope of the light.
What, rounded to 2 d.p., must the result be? 0.95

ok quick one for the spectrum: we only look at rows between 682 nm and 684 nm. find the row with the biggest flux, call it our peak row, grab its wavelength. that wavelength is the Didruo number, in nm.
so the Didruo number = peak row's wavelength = 682.531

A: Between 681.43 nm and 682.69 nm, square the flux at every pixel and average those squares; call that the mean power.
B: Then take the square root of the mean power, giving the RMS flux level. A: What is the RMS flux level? 18.0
